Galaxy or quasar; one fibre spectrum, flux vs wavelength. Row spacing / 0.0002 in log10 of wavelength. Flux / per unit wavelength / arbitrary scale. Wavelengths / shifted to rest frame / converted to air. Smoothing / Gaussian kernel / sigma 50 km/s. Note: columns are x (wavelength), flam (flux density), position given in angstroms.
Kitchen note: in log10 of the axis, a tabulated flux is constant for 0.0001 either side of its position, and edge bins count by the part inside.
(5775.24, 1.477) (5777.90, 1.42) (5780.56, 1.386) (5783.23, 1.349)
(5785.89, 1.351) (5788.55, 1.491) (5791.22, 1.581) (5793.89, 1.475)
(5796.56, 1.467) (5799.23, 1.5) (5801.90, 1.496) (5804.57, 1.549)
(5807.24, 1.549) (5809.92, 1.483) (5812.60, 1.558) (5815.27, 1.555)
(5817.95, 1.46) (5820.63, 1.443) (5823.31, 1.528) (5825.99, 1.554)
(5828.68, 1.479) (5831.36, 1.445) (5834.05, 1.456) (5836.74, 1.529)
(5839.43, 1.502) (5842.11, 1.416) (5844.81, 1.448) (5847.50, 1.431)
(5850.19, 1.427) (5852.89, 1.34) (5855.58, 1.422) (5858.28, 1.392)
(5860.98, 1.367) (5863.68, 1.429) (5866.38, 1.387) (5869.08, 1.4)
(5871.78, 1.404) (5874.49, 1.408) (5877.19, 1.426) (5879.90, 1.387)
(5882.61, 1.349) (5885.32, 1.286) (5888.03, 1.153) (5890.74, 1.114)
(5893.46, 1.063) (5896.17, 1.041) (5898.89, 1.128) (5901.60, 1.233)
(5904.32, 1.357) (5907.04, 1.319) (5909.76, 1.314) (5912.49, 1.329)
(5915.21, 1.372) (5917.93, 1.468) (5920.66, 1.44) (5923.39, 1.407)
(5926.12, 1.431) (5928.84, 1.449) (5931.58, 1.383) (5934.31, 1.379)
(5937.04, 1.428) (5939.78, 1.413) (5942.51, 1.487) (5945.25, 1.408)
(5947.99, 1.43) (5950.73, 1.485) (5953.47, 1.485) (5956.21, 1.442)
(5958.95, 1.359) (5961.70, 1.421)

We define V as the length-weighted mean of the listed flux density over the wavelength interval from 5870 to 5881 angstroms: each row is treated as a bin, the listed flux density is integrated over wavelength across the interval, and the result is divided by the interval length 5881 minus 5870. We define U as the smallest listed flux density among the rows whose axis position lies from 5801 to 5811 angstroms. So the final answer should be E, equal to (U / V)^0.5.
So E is 1.03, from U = 1.483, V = 1.41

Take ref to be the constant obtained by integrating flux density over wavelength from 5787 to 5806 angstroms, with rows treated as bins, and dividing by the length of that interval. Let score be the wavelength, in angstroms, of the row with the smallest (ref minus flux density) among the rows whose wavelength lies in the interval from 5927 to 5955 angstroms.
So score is 5942.51 angstroms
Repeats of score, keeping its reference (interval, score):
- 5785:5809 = 5791.22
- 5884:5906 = 5904.32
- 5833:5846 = 5836.74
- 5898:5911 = 5904.32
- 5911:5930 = 5917.93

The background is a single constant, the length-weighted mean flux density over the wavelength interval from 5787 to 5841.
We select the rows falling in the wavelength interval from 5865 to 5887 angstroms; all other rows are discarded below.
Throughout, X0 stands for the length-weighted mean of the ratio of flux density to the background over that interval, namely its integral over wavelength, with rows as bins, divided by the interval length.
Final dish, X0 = 0.92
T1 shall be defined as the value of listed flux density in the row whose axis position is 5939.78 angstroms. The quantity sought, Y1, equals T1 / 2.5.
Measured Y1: 0.57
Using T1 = 1.413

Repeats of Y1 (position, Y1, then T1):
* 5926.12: 0.57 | 1.431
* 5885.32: 0.51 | 1.286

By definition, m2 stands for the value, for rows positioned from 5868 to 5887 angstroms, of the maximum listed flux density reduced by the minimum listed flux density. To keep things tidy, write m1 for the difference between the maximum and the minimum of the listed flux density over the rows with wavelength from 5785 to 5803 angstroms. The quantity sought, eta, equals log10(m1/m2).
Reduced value 0.22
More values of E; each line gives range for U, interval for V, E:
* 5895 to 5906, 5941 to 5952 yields 0.85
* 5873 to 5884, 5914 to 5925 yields 0.97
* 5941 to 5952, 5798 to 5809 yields 0.96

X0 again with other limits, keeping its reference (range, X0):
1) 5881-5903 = 0.78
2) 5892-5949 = 0.89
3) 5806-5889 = 0.95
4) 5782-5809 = 0.99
